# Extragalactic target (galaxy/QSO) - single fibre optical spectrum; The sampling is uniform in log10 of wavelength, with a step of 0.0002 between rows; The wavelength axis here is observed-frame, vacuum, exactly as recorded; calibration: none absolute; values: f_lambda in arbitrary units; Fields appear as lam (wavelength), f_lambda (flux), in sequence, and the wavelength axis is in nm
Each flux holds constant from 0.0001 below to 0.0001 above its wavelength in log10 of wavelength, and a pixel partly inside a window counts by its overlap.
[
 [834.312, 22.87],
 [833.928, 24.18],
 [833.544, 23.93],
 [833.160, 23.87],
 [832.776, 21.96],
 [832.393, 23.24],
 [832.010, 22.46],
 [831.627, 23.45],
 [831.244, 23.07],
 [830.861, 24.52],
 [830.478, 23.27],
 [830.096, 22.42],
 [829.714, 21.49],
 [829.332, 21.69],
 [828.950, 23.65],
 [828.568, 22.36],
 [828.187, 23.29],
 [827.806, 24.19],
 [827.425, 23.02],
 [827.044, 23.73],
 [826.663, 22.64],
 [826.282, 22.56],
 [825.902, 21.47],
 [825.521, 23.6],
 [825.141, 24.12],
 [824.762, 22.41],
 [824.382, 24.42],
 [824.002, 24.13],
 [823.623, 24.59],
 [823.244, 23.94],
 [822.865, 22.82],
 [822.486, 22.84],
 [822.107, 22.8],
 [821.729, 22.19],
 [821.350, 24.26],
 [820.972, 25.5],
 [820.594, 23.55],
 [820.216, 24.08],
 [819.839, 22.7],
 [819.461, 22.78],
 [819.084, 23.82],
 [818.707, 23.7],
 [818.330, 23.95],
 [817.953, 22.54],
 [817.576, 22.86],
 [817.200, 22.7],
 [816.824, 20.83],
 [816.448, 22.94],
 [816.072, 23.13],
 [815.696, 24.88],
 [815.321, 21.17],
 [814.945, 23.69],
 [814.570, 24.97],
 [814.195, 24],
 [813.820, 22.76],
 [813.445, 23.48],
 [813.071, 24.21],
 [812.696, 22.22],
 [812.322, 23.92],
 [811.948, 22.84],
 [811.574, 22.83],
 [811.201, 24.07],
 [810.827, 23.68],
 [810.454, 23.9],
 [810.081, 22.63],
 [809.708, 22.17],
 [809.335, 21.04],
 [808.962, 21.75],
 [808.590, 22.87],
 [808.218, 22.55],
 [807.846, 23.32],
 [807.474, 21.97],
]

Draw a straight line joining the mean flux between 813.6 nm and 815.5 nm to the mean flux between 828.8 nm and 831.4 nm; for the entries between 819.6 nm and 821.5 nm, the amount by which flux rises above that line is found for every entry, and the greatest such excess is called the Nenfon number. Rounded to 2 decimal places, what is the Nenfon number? 2.37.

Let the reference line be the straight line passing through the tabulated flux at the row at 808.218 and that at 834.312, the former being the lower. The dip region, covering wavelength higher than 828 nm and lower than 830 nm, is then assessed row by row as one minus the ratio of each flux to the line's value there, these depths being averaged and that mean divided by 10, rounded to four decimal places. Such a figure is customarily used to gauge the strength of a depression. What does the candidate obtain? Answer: 0.0014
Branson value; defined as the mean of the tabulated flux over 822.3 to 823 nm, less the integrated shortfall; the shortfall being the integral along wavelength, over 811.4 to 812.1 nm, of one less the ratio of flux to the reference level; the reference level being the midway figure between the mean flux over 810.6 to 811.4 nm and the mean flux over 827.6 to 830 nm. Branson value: 22.8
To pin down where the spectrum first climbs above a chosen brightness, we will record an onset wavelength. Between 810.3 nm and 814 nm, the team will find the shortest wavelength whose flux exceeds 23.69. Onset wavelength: 810.454 nm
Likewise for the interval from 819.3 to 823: 820.216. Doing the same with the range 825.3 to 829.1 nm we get 827.044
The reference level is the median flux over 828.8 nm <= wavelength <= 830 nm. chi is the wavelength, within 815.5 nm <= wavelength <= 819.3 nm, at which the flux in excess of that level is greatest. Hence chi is 815.696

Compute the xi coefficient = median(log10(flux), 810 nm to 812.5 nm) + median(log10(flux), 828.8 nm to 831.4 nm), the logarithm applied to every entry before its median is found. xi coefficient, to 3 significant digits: 2.74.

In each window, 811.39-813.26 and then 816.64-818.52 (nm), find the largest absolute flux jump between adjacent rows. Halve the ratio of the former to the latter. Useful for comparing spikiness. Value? 0.53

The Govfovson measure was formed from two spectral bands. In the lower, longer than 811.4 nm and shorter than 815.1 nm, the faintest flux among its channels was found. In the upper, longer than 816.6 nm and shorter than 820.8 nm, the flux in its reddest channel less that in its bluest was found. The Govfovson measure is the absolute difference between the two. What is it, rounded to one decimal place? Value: 19.5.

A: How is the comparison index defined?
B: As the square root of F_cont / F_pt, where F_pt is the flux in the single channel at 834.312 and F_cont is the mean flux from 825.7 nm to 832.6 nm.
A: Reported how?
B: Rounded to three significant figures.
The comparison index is 1.00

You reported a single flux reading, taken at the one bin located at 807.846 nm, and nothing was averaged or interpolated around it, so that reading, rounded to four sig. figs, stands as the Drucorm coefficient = 23.32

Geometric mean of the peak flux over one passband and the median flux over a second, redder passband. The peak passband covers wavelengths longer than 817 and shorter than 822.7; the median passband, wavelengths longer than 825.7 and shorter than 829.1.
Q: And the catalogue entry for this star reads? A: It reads 24.2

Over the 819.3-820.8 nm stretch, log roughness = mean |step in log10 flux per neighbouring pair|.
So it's 0.0123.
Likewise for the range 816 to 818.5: 0.0197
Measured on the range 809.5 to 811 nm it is 0.0122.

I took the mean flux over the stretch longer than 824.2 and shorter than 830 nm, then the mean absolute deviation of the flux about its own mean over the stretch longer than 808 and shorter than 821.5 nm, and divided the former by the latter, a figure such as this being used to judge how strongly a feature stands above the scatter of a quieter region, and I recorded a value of 26.9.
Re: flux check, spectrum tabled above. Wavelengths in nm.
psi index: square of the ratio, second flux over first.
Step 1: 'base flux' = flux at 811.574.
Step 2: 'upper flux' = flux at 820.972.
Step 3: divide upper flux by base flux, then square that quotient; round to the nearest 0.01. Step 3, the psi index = 1.25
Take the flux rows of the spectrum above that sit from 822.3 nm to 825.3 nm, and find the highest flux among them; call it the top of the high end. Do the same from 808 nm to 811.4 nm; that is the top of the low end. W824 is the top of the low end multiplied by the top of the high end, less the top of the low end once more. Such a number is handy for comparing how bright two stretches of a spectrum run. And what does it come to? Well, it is 568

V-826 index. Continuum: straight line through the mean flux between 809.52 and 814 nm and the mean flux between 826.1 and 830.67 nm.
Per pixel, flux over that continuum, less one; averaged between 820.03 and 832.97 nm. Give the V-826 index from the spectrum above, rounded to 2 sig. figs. 0.014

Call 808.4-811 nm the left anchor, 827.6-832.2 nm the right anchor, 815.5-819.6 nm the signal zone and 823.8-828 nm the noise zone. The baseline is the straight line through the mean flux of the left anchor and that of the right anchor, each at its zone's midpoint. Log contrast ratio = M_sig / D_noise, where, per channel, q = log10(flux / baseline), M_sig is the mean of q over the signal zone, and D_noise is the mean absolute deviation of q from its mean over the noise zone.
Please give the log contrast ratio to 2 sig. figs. 0.43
